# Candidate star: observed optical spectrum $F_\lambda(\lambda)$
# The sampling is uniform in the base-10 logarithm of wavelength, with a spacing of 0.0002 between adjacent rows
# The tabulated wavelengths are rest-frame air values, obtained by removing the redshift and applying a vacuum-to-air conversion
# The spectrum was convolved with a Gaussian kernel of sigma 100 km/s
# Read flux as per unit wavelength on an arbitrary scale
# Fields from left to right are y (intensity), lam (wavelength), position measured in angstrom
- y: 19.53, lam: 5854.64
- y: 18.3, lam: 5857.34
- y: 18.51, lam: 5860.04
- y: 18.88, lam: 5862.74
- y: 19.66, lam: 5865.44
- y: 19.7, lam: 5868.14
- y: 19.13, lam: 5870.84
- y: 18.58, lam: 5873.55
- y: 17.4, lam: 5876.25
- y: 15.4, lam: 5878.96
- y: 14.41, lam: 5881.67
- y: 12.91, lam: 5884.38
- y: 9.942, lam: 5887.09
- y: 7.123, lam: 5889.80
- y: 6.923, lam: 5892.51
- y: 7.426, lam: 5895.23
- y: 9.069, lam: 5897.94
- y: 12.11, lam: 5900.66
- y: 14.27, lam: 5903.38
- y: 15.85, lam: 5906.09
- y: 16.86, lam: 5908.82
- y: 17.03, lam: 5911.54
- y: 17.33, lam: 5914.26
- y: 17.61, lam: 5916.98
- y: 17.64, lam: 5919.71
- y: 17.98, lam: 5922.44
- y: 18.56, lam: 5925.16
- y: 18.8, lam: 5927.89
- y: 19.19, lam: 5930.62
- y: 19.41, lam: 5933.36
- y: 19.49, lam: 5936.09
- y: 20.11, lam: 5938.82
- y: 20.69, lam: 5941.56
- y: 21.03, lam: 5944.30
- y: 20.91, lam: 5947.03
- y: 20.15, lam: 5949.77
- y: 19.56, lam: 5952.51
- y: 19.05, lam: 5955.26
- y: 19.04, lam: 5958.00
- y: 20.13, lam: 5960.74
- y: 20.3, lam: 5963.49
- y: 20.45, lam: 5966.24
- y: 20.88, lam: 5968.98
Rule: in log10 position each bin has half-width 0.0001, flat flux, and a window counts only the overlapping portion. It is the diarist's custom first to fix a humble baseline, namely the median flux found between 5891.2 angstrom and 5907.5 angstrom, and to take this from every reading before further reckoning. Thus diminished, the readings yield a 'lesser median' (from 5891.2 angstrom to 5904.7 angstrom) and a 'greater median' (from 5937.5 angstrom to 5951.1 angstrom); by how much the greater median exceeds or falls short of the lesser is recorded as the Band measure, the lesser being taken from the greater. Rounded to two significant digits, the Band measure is 12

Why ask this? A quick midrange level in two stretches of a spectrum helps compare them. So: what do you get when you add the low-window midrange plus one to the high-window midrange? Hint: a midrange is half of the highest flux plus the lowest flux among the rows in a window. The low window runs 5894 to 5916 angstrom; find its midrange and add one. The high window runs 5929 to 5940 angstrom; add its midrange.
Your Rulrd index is 33.0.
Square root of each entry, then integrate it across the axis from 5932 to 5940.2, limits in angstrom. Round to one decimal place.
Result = 36.4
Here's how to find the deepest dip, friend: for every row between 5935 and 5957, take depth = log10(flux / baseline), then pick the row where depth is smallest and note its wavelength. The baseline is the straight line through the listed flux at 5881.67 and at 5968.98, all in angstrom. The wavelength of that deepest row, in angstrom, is 5955.26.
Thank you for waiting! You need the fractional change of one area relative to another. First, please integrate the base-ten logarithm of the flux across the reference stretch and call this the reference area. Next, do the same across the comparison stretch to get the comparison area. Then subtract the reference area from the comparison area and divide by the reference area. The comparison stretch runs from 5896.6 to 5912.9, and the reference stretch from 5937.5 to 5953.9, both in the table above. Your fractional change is -0.13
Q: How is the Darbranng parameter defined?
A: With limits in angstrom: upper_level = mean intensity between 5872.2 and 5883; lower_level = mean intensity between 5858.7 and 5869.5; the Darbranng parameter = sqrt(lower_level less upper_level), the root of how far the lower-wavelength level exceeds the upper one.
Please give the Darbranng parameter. 1.7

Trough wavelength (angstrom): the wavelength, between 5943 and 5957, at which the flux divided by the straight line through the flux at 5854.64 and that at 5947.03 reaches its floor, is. 5955.26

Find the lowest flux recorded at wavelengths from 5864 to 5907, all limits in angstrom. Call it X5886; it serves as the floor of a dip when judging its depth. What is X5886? 6.923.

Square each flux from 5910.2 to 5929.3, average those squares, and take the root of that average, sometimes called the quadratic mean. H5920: 17.9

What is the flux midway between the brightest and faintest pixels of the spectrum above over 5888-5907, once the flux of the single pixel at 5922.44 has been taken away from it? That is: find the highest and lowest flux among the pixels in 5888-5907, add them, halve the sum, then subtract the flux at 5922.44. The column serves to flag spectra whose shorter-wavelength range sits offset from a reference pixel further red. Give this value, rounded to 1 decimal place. -6.6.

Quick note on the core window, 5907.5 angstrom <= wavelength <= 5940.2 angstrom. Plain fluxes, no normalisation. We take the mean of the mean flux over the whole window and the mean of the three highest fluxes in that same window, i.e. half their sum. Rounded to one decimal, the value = 19.0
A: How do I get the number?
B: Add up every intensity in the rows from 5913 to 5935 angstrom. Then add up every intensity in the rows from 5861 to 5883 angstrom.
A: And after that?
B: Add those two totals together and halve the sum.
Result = 145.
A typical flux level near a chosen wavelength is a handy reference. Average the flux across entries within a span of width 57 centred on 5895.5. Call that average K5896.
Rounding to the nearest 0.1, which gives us 14.5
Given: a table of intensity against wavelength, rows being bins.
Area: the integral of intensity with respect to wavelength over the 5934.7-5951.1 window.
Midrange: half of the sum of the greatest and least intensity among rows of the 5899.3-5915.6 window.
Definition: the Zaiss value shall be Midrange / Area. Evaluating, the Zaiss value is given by 0.044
